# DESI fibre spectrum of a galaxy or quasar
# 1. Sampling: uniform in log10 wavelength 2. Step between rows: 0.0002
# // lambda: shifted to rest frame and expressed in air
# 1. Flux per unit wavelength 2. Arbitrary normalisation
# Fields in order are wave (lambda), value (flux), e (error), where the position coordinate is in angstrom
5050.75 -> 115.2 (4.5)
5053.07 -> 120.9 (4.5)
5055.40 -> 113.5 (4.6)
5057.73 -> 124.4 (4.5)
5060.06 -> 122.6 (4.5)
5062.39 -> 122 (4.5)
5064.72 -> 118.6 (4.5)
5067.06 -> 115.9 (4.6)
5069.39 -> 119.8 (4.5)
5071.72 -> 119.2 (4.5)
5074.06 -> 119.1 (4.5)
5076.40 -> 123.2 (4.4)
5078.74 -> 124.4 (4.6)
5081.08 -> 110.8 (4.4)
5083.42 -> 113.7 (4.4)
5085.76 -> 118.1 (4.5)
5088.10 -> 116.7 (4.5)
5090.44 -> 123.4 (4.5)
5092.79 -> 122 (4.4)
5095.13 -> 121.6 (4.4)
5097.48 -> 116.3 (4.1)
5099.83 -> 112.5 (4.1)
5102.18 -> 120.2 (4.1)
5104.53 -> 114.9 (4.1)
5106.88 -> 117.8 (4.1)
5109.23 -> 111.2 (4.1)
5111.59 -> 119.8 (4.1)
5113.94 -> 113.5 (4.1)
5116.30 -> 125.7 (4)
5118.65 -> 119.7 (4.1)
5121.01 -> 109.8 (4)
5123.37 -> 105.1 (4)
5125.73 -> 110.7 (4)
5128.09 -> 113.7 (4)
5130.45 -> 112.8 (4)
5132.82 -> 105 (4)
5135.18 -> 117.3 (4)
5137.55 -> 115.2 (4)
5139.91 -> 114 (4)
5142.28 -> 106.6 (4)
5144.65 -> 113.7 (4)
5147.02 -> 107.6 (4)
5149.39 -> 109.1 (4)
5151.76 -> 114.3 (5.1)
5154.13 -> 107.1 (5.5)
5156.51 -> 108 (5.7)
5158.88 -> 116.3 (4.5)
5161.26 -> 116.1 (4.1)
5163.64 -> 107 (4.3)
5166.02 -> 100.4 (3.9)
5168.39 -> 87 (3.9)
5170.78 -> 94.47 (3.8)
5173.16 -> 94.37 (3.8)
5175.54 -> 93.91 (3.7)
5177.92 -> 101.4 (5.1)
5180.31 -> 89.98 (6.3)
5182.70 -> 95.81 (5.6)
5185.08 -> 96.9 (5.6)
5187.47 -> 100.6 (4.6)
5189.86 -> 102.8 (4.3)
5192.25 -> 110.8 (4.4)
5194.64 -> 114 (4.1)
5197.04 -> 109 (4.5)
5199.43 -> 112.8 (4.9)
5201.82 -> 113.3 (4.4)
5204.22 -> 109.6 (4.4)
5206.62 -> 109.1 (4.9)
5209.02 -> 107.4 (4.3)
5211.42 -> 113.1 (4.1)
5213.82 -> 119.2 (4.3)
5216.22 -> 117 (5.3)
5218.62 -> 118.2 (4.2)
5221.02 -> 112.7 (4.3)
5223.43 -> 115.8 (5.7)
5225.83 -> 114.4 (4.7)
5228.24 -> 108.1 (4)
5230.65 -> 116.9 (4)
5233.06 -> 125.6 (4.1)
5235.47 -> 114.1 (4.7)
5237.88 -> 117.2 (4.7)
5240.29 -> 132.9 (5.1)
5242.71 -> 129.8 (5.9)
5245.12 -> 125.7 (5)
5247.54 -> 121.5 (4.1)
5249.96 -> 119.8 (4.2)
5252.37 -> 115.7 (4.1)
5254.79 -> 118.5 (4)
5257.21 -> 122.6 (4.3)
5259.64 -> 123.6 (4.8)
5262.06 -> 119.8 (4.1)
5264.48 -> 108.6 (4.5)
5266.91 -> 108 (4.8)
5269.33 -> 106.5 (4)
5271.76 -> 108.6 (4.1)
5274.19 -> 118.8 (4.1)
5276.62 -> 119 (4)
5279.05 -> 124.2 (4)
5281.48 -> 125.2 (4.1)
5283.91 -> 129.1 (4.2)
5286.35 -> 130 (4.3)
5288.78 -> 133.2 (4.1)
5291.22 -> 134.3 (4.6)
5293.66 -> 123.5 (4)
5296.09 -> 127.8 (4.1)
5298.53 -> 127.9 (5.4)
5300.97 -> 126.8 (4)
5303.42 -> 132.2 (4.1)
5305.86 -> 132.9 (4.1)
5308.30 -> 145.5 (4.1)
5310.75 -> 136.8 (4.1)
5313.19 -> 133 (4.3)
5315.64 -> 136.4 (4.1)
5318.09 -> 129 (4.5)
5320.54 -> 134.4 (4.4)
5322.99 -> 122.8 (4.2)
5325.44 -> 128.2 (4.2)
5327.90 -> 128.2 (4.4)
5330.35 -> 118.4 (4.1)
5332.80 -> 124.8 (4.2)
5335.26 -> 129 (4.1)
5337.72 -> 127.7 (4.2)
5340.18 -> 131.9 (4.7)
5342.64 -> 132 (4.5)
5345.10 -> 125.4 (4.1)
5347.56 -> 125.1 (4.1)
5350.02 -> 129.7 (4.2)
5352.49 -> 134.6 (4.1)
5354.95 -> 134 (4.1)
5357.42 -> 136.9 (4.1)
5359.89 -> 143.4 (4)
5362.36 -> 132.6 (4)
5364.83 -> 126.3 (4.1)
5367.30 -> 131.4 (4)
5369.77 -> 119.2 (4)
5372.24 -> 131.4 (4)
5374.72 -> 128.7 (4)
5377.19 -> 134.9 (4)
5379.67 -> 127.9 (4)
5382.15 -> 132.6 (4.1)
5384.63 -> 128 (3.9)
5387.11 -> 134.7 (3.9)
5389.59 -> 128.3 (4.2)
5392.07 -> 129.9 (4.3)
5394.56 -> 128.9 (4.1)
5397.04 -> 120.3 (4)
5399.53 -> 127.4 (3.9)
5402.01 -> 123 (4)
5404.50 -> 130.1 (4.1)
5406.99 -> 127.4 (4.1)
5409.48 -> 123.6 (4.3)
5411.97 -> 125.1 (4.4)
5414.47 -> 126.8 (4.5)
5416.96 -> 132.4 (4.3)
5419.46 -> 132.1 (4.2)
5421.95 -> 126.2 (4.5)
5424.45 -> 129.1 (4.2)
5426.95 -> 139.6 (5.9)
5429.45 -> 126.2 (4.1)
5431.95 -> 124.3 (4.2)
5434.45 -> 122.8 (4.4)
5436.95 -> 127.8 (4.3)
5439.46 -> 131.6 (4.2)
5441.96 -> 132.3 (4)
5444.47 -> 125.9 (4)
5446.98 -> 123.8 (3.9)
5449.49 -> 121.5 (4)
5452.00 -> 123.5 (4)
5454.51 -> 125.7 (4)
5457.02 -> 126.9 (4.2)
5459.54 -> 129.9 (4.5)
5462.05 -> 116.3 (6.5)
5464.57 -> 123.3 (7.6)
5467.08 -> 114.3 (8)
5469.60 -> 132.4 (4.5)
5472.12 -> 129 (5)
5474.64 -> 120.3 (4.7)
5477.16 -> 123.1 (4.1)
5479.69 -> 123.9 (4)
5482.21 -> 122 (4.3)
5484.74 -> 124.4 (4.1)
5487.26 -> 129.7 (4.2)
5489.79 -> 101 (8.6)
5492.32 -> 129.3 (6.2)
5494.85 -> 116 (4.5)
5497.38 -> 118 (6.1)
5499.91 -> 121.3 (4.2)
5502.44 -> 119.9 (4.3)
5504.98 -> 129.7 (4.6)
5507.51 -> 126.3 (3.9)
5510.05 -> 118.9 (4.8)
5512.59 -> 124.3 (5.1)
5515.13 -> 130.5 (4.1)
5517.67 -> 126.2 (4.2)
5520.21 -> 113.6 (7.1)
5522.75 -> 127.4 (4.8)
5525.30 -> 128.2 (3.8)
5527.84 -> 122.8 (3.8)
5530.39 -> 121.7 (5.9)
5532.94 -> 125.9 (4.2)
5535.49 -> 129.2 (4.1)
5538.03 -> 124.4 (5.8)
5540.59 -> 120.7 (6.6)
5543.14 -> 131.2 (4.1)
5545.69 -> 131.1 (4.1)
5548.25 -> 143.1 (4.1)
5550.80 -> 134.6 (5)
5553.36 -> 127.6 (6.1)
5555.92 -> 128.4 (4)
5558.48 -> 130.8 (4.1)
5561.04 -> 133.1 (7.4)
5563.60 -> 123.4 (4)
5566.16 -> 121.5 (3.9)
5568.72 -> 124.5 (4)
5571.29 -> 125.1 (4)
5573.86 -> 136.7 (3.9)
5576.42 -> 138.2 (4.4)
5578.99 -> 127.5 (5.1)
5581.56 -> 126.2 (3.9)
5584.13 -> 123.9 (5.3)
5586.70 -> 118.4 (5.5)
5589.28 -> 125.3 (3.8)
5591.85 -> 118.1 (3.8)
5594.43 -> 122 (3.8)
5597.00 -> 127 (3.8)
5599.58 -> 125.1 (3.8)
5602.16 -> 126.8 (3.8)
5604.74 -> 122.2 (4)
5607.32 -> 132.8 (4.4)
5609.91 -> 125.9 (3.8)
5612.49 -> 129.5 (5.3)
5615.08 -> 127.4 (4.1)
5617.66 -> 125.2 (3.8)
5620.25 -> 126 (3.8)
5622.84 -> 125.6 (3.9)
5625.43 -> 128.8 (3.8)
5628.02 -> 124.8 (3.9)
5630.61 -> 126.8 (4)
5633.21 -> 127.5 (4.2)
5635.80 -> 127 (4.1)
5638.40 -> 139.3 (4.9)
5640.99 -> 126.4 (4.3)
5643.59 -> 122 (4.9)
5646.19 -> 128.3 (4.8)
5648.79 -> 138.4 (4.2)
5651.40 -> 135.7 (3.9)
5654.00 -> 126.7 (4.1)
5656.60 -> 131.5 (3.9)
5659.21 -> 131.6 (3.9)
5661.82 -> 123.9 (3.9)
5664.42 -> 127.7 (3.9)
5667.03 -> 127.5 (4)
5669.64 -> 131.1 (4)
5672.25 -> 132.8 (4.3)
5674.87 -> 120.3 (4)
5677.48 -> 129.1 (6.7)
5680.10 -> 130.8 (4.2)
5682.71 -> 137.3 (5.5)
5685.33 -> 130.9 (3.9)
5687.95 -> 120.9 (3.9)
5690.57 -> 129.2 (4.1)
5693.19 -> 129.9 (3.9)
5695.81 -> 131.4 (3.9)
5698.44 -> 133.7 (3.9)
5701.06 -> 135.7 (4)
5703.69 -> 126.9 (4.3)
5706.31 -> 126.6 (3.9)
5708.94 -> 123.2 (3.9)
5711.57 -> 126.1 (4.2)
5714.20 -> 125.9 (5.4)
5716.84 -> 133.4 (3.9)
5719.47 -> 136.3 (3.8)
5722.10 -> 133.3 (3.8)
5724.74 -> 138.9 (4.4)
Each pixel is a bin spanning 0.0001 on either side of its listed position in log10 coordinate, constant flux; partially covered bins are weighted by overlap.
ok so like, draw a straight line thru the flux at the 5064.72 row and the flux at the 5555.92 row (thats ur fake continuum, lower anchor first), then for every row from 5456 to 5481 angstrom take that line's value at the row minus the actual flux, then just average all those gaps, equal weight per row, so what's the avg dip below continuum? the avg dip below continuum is 3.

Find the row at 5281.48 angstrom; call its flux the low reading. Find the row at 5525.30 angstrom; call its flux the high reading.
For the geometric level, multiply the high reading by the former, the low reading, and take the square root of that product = 127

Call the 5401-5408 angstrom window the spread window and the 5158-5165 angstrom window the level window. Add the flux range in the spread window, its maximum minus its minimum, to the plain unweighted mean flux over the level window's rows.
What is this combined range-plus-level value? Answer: 120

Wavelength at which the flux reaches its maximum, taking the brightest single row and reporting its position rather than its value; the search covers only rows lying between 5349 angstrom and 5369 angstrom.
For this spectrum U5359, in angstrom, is 5359.89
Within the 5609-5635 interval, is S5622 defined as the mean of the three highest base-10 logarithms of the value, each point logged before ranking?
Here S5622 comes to 2.11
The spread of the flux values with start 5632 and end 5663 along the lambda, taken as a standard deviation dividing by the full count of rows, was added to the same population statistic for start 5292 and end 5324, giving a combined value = 11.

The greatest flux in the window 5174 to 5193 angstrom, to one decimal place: 110.8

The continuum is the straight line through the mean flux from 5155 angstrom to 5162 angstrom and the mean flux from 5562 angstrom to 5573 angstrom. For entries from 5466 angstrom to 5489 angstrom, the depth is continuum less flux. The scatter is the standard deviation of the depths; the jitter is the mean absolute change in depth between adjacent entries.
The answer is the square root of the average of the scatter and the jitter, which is 2.3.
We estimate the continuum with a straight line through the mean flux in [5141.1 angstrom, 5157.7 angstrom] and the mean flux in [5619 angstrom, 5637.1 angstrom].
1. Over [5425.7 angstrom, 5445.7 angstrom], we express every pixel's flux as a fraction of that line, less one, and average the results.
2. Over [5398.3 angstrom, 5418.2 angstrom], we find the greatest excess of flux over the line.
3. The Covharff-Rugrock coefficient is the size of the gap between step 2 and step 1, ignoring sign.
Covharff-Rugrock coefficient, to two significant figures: 13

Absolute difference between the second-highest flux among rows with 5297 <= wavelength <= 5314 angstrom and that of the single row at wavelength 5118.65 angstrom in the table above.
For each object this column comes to 17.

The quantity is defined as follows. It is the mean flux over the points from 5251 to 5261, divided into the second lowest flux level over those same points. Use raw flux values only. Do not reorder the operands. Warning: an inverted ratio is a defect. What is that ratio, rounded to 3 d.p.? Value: 0.987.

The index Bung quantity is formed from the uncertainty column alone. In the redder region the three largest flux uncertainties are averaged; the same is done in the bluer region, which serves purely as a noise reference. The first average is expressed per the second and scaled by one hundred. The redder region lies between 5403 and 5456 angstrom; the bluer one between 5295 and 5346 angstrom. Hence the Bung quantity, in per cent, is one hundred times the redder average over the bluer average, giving 102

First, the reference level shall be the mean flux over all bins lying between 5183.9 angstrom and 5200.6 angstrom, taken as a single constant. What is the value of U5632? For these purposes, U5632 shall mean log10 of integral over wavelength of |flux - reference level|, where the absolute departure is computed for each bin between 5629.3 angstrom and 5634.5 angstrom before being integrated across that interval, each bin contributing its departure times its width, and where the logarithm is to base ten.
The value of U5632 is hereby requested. 2.03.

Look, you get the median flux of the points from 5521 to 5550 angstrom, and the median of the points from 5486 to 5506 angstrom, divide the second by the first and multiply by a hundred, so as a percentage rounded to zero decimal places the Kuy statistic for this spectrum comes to 95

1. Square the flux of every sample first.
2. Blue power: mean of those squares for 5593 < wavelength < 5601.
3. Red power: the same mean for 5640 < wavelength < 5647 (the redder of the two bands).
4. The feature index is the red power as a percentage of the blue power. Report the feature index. 101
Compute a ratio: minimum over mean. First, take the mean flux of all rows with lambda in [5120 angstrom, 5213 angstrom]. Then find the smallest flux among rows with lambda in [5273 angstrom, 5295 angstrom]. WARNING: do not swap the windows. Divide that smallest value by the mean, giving 1.11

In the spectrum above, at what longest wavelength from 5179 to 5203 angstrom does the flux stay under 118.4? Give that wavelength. 5201.82 angstrom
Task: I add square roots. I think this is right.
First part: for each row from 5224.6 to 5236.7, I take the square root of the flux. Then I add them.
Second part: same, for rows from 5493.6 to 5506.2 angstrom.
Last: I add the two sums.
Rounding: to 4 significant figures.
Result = 108.8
